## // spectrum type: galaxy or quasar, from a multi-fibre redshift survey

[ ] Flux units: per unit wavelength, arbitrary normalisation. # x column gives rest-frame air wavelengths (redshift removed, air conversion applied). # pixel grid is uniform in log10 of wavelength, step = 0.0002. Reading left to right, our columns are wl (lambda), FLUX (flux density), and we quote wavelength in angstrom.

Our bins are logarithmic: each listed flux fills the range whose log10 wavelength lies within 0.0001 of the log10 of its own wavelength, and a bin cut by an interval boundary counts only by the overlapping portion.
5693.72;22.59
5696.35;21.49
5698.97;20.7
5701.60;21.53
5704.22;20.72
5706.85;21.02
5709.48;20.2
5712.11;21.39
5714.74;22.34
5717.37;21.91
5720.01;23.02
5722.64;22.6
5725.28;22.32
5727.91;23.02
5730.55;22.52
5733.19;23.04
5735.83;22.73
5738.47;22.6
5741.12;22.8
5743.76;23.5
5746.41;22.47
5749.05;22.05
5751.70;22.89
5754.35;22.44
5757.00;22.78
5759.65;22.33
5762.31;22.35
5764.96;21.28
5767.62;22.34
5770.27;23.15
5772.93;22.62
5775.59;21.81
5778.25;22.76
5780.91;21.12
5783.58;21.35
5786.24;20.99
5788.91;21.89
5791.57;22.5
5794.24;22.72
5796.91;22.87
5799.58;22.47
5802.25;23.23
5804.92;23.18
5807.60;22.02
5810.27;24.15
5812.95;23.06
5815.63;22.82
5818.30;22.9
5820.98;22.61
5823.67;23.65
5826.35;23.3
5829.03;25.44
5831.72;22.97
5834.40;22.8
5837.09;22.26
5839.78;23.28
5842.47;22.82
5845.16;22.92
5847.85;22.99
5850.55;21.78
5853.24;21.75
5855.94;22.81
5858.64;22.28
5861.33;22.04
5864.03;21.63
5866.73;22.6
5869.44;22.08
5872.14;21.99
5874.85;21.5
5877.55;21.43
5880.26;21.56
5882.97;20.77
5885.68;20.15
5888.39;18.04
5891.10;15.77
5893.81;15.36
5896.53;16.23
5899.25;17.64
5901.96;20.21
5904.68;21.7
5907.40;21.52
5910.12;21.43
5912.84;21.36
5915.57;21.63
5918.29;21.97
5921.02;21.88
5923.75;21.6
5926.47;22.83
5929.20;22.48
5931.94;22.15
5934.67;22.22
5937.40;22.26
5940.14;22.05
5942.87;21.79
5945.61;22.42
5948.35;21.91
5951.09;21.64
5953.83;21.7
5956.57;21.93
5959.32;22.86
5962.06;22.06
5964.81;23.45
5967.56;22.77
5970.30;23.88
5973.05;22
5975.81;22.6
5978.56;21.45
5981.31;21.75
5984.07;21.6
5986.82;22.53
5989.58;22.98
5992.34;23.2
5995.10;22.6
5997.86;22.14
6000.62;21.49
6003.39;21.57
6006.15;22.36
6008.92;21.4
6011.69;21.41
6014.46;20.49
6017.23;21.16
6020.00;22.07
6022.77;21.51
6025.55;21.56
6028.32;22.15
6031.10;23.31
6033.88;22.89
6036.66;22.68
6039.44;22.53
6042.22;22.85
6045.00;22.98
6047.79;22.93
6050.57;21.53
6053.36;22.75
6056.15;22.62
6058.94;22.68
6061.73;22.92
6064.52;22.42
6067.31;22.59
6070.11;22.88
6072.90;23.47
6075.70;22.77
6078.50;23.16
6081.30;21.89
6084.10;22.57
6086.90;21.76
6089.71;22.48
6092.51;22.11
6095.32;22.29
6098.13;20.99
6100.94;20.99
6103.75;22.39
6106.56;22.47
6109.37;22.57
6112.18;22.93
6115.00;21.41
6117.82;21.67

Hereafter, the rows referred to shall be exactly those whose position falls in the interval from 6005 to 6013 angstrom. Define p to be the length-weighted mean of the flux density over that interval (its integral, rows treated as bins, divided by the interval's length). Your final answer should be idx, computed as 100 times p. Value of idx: 2169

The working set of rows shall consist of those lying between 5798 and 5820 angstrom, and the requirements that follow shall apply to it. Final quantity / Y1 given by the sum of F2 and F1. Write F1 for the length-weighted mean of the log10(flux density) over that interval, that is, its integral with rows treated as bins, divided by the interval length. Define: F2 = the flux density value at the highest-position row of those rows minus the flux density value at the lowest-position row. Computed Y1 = 1.8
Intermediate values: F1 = 1.36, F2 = 0.4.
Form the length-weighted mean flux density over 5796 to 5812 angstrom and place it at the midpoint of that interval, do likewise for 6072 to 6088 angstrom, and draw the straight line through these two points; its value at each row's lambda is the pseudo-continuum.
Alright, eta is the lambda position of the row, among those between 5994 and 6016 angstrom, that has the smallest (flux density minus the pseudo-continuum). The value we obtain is 6014.46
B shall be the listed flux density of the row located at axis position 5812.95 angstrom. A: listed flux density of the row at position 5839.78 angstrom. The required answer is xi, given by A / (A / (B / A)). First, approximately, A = 23.28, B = 23.06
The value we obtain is 0.99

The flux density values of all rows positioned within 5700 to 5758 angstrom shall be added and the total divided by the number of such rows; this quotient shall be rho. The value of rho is 22.3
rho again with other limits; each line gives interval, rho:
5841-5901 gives 20.7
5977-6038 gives 22.0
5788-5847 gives 23.0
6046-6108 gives 22.4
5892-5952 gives 21.1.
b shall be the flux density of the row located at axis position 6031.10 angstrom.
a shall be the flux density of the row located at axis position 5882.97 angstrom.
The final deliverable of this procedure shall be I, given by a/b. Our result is 0.89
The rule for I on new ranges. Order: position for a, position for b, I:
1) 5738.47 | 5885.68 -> 1.12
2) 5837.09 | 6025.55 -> 1.03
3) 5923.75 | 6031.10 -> 0.93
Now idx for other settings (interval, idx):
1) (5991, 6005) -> 2221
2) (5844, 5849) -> 2297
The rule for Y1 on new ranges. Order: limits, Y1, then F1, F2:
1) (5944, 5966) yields 2.4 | 1.35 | 1.0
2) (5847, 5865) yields 0.0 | 1.35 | -1.4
